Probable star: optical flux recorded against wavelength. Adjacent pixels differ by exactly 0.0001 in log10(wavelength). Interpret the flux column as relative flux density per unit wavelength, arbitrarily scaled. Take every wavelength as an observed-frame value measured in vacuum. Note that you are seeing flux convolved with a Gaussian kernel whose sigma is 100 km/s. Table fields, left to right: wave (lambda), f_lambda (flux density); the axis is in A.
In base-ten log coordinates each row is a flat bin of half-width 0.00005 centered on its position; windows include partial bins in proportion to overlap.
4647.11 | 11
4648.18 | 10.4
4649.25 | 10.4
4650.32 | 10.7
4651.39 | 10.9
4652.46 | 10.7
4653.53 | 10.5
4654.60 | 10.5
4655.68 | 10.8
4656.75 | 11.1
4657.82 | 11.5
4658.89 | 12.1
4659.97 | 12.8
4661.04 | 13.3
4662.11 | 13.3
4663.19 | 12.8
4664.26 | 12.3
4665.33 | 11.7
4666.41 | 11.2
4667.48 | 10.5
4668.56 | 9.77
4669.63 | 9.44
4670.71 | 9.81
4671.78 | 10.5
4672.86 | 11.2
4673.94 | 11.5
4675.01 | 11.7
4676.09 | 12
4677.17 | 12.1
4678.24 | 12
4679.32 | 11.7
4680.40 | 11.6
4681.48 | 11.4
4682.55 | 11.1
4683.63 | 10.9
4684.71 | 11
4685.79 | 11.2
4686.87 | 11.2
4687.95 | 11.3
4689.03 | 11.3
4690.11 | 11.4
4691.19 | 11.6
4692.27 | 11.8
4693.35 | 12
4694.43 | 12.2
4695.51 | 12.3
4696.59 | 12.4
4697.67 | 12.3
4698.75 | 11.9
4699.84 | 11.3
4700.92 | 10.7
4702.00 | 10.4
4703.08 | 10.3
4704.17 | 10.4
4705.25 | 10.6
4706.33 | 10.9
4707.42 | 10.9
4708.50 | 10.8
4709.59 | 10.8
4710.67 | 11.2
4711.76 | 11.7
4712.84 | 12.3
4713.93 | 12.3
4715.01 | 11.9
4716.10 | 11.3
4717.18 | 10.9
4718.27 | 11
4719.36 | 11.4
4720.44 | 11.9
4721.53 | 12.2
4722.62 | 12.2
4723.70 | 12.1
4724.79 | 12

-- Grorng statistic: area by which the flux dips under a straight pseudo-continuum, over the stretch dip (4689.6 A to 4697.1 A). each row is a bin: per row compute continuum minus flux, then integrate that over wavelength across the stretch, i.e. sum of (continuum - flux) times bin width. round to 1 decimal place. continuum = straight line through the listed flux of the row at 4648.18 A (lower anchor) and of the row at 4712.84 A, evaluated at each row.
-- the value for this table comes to -1.7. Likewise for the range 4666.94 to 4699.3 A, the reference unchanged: 1.8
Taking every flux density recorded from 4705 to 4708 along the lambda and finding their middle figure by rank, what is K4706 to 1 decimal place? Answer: 10.9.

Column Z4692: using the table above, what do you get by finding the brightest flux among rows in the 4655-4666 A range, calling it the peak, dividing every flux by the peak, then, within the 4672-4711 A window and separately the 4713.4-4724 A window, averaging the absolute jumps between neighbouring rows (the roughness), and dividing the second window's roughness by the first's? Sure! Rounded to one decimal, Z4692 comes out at 1.6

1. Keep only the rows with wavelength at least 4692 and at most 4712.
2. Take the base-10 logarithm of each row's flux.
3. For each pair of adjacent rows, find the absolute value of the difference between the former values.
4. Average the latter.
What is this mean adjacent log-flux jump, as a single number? 0.009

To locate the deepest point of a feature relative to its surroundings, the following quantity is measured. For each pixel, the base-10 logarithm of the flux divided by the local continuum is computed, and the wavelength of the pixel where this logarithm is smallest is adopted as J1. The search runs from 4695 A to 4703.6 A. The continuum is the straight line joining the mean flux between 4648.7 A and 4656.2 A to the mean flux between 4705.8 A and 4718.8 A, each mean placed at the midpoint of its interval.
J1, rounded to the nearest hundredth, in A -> 4703.08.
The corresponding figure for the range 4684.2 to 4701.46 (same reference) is 4700.92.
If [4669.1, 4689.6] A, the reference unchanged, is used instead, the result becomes 4669.63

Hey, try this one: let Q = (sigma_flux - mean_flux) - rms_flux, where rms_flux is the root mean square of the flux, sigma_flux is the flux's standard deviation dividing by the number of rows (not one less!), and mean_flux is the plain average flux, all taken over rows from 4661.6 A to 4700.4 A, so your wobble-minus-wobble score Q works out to -22.2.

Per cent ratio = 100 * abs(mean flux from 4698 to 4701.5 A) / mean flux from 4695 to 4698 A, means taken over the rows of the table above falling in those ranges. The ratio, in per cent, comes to 92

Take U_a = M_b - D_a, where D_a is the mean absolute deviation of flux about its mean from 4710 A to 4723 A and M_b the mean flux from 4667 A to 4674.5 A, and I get 9.9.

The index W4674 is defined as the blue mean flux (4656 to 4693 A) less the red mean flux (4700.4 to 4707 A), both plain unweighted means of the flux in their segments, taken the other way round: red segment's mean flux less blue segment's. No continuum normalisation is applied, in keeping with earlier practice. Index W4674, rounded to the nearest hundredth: -0.92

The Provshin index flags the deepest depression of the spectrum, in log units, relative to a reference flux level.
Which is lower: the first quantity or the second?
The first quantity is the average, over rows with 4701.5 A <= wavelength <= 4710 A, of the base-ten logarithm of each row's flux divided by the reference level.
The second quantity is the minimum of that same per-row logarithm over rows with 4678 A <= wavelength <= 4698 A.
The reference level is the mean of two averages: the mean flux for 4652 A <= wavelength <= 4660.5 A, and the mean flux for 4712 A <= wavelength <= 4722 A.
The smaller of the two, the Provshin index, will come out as -0.03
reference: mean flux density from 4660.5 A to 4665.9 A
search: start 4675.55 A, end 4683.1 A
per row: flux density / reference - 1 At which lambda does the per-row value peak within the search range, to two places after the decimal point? 4677.17 A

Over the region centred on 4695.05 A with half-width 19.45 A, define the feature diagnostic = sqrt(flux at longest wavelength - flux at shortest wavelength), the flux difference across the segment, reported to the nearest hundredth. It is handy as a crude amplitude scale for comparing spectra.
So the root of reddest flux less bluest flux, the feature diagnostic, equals 0.55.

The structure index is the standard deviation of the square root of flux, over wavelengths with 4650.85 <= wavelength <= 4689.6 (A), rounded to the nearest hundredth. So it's 0.13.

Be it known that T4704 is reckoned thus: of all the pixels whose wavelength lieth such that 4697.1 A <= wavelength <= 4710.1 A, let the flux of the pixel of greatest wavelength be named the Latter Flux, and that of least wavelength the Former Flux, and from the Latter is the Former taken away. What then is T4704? -1.5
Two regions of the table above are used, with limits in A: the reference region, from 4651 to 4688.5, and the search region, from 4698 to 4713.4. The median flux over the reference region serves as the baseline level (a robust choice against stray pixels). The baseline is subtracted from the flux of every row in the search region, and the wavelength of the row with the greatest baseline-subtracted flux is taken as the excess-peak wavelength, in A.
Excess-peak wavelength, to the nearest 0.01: 4712.84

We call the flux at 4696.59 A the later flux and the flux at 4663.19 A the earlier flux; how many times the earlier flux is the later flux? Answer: 0.97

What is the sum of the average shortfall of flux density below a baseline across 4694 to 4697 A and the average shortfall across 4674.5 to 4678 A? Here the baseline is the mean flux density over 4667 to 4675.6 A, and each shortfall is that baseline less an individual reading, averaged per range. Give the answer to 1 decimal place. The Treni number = -3.1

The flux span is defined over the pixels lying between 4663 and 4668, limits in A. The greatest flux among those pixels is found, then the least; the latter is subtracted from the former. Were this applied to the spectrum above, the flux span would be 2.30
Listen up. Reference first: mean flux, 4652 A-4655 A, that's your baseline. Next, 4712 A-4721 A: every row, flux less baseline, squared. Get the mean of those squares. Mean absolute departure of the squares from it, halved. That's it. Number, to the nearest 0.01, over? 0.50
